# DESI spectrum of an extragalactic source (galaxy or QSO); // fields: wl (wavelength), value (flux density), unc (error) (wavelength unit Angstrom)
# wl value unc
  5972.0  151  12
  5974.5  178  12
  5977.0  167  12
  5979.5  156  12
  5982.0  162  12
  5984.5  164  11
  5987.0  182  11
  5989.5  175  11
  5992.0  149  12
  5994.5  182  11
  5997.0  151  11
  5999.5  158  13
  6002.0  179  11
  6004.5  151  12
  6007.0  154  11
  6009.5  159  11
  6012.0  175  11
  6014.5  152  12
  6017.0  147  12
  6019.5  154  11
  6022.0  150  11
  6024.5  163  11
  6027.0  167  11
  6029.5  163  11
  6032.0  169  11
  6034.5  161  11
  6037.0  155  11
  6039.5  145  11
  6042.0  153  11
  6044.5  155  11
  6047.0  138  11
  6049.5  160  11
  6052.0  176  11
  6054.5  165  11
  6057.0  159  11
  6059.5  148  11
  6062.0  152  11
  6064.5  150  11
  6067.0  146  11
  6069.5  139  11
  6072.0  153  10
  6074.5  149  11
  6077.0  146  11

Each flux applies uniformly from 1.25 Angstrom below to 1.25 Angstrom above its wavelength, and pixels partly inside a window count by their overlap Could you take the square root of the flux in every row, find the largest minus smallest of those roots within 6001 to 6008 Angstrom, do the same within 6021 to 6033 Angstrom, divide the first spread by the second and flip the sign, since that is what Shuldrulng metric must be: -1.4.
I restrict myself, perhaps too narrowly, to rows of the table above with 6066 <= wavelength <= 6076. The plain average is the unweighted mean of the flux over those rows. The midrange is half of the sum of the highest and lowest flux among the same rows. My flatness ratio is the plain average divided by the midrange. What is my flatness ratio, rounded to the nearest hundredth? 1.01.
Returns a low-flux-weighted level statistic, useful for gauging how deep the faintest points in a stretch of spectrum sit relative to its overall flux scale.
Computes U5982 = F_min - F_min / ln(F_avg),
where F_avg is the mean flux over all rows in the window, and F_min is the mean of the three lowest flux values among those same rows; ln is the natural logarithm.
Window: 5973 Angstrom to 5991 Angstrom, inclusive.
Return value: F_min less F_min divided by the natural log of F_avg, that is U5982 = 129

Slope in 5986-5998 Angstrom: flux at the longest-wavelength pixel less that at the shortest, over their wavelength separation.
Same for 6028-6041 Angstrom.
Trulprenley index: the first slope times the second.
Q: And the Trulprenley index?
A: 5.6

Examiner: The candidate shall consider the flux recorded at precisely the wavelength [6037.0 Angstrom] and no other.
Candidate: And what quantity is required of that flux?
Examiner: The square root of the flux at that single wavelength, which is 12.4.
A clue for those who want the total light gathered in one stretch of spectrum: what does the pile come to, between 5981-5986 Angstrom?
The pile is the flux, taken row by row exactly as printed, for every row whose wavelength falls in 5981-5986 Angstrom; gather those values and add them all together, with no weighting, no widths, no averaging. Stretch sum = 326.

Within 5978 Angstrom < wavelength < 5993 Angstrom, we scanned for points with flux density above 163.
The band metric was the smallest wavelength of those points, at 5984.5 Angstrom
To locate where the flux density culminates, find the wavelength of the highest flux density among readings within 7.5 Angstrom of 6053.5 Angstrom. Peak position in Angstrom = 6052.0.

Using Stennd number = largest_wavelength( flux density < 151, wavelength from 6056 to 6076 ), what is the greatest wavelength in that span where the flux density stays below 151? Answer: 6074.5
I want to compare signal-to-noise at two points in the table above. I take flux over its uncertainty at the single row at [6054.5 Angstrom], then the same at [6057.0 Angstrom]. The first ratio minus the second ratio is 0.5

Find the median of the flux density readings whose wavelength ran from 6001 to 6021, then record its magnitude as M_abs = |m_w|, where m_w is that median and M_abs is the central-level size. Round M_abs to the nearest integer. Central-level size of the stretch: 154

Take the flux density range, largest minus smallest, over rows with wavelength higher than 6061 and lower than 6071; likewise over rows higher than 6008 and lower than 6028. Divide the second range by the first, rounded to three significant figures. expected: 2.15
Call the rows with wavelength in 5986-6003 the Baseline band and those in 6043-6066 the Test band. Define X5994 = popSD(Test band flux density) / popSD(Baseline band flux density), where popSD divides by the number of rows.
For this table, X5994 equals 0.7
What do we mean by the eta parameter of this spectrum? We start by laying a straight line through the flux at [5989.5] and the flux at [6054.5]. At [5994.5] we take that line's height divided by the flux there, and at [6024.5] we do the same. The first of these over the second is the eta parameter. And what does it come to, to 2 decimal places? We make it 0.92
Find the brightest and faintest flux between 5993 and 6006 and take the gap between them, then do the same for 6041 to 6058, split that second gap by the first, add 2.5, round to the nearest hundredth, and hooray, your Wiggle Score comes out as 3.73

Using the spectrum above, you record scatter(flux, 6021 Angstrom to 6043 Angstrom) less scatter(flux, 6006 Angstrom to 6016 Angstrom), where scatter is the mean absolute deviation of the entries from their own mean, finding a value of -1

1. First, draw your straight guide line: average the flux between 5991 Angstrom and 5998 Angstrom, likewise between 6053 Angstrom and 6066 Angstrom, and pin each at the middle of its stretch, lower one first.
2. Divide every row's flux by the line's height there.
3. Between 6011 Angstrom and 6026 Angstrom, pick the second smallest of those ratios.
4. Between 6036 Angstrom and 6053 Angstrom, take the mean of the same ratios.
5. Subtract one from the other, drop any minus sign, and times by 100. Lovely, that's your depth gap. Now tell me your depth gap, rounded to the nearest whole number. 4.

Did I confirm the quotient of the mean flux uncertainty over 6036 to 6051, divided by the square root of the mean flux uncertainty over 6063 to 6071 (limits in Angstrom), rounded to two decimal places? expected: 3.32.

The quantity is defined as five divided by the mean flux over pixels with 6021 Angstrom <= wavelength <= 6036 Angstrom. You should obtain 0.0308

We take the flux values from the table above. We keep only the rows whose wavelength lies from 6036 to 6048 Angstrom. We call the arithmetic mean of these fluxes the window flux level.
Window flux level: 149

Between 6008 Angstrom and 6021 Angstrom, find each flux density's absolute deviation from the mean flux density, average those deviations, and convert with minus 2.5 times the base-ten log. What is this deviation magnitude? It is -2.2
